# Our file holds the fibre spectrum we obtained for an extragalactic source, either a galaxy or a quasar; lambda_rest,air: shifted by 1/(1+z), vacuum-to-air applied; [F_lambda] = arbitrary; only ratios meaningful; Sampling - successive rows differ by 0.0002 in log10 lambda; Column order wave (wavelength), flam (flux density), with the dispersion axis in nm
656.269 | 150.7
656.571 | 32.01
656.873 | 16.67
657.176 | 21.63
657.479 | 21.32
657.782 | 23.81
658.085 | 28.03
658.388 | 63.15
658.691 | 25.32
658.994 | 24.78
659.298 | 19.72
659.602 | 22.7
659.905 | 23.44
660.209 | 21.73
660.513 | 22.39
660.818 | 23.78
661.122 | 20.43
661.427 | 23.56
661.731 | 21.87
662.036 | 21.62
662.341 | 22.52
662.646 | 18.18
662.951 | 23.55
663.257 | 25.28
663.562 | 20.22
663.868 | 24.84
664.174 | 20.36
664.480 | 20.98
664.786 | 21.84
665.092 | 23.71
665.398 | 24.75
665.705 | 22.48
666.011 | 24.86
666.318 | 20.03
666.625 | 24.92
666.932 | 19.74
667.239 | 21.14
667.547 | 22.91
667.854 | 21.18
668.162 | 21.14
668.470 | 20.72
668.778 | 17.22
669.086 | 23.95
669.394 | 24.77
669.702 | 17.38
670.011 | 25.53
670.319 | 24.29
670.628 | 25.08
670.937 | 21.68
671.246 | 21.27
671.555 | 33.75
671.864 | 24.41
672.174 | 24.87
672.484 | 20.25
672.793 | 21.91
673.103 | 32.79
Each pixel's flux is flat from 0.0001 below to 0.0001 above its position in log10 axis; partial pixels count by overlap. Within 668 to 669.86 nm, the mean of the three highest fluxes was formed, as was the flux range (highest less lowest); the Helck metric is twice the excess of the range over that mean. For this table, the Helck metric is -31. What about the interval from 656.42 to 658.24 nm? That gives -25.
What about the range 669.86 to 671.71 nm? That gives -31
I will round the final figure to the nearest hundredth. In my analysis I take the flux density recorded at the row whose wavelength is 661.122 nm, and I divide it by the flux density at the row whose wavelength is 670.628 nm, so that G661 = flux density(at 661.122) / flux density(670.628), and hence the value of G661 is 0.81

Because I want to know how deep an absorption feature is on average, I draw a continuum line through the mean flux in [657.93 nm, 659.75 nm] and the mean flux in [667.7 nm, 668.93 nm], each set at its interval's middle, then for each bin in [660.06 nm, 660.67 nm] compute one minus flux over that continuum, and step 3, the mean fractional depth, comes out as 0.24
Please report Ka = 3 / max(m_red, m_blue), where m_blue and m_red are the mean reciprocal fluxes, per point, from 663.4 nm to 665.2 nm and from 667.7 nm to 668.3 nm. 63.5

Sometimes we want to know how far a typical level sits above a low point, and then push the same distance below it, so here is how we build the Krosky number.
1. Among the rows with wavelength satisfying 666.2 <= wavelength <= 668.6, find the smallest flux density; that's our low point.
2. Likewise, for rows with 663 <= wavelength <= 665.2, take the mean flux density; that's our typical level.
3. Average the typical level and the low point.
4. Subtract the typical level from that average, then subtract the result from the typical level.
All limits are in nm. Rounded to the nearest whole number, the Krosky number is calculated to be 24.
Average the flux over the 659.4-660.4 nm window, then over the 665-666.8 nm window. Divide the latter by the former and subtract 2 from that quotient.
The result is -0.96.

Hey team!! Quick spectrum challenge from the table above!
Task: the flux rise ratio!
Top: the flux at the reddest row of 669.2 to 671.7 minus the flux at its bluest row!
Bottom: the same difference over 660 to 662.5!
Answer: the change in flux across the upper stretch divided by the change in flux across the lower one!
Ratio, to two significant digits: 11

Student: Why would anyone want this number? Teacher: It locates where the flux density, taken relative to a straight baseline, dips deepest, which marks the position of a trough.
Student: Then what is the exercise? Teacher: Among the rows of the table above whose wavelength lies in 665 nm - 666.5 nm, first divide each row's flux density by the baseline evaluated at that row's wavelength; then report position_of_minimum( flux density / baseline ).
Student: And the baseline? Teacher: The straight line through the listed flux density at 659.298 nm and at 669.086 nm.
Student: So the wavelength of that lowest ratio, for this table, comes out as 666.318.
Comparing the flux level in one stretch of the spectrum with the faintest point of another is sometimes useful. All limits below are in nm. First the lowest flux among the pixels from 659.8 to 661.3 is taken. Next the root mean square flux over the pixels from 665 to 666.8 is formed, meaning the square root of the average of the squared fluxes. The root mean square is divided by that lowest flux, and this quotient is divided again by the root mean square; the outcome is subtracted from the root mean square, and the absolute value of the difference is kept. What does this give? 23.5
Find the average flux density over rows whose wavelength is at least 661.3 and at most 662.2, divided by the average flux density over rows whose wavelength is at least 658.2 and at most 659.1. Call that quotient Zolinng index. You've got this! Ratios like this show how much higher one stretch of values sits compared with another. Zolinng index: 0.59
